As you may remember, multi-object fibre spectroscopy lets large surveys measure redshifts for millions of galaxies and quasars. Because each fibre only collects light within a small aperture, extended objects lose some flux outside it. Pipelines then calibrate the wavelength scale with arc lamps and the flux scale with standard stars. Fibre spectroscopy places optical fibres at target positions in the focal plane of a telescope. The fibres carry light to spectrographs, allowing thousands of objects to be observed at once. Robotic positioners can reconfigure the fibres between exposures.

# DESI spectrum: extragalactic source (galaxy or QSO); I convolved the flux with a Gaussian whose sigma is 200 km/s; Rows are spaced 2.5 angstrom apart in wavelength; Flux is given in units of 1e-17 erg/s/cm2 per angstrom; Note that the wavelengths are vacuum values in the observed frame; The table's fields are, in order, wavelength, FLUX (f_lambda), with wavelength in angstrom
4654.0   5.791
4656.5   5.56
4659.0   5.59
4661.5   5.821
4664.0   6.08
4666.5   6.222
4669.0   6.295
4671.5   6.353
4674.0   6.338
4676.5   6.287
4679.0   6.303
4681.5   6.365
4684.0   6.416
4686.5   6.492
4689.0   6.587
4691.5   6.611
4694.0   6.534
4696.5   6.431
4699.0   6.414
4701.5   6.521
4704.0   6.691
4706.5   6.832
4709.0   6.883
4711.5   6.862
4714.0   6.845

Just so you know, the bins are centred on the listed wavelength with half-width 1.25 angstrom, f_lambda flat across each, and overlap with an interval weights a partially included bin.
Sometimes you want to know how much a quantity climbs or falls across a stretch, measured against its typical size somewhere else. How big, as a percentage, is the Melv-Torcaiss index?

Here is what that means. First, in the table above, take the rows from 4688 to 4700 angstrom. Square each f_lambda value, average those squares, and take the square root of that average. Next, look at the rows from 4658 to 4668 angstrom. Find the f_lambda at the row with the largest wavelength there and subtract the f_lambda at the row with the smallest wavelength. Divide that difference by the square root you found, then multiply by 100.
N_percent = 10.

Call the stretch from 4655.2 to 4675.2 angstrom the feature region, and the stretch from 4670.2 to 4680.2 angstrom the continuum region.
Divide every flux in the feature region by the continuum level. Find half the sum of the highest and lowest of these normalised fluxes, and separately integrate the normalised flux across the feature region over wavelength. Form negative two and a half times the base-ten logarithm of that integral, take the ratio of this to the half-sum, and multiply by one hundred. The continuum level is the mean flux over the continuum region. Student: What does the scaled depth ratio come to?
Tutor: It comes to -340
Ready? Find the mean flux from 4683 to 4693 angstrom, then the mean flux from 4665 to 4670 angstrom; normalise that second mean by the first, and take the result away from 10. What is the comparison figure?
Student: 9.04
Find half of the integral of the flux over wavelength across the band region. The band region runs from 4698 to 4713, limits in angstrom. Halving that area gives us 50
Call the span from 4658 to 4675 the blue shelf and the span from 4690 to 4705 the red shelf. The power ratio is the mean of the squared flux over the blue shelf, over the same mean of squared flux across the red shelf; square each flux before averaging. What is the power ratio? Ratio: 0.87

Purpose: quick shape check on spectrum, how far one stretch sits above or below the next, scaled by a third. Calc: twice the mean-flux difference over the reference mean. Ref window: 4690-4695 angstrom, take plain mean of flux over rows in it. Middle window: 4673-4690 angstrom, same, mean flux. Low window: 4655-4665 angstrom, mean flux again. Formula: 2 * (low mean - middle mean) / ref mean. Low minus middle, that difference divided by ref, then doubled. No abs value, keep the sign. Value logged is -0.19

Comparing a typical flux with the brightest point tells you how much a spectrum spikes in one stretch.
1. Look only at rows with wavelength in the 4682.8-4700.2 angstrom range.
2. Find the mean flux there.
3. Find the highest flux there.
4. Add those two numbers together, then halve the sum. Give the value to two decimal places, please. 6.55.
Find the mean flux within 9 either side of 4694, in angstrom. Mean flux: 6.51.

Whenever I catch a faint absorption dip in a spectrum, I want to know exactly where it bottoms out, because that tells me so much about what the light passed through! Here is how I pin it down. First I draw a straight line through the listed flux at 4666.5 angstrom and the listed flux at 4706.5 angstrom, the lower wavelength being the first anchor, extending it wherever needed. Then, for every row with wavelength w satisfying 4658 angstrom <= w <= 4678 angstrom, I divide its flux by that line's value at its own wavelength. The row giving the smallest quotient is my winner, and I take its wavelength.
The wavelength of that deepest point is 4659.0 angstrom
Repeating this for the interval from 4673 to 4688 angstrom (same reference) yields 4679.0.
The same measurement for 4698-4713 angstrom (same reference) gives 4699.0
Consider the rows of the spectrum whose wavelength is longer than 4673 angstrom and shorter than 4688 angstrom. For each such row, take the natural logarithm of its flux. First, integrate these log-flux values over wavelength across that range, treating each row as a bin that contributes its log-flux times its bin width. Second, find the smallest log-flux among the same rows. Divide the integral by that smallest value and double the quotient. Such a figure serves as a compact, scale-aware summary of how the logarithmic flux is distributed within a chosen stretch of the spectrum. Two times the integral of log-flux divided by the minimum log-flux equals 30.2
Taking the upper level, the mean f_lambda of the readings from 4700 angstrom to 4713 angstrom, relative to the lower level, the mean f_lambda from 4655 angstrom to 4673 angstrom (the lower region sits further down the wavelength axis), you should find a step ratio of 1.13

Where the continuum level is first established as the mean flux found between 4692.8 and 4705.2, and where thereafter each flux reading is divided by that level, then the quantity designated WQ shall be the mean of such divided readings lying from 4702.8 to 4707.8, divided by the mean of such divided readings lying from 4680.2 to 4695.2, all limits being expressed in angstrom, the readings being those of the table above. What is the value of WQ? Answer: 1.04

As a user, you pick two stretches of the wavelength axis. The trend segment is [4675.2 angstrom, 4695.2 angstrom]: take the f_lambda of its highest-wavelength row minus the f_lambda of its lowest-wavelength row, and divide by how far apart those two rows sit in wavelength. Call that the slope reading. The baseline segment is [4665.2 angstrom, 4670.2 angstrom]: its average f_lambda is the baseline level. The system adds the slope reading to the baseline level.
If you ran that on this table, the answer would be 6.27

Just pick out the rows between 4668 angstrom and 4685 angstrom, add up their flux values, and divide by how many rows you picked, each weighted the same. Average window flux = 6.34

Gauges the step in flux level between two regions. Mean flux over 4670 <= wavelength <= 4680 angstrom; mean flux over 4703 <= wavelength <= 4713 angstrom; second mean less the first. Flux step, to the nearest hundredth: 0.50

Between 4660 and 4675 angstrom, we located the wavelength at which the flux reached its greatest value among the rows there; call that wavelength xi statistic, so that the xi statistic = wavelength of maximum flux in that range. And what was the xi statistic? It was 4671.5 angstrom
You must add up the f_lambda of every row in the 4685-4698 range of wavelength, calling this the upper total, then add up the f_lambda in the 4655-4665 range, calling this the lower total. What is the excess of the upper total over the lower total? 10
